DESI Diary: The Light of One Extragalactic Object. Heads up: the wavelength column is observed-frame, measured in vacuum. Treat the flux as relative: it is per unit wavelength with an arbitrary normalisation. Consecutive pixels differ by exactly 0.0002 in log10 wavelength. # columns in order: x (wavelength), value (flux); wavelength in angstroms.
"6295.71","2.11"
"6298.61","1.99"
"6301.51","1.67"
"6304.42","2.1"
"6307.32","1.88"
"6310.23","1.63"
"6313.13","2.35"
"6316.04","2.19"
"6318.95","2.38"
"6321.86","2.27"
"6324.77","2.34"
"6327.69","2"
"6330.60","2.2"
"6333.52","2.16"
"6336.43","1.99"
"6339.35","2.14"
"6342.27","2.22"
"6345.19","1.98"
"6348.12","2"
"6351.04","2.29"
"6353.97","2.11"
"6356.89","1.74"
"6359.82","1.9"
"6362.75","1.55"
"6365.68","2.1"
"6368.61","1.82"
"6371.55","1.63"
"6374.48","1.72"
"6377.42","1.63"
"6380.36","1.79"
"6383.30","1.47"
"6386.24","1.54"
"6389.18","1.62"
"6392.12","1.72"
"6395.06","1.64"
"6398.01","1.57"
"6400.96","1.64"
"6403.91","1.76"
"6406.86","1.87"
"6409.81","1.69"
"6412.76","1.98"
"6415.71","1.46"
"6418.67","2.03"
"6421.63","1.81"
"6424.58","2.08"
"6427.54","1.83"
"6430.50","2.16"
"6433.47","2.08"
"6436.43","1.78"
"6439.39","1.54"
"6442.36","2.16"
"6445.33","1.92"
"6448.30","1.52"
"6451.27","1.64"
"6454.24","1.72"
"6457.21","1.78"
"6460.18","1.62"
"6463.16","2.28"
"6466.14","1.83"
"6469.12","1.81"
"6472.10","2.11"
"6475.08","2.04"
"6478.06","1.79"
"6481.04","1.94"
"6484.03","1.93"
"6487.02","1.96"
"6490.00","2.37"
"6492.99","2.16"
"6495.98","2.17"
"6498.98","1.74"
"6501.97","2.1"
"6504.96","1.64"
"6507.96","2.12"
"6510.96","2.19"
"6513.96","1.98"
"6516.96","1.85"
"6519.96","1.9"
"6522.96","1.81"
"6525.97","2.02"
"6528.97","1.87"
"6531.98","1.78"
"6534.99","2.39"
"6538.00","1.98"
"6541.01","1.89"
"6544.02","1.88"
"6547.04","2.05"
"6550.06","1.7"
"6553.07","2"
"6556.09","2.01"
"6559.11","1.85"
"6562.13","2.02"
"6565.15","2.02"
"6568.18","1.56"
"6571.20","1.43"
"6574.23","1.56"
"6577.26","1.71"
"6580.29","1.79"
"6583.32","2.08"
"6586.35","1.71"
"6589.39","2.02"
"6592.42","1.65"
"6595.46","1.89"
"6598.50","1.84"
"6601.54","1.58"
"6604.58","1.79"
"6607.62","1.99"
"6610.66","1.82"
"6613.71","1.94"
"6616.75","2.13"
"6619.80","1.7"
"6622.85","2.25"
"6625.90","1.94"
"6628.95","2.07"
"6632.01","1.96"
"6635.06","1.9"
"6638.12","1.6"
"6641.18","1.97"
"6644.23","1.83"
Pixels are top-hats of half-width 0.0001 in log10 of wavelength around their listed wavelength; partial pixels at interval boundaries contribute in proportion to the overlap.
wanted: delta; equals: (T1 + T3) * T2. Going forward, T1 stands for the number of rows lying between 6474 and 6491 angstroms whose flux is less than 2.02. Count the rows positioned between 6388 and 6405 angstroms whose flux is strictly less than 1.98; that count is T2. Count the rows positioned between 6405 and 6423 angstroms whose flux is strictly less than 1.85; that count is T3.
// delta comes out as 42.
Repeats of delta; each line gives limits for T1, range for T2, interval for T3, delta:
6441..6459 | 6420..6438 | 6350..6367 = 21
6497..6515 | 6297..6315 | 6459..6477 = 18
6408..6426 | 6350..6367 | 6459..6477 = 21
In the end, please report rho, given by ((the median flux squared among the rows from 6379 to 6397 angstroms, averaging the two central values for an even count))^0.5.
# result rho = 1.63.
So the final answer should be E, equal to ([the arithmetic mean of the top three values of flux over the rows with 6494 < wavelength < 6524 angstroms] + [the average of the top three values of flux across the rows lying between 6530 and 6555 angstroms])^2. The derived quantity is 18.5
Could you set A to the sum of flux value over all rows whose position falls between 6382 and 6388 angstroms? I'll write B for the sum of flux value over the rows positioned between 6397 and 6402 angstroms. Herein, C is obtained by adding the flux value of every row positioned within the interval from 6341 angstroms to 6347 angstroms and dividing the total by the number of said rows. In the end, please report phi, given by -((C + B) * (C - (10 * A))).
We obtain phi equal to 149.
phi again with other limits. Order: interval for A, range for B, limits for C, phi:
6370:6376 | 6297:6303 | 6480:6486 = 177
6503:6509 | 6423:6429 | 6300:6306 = 207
